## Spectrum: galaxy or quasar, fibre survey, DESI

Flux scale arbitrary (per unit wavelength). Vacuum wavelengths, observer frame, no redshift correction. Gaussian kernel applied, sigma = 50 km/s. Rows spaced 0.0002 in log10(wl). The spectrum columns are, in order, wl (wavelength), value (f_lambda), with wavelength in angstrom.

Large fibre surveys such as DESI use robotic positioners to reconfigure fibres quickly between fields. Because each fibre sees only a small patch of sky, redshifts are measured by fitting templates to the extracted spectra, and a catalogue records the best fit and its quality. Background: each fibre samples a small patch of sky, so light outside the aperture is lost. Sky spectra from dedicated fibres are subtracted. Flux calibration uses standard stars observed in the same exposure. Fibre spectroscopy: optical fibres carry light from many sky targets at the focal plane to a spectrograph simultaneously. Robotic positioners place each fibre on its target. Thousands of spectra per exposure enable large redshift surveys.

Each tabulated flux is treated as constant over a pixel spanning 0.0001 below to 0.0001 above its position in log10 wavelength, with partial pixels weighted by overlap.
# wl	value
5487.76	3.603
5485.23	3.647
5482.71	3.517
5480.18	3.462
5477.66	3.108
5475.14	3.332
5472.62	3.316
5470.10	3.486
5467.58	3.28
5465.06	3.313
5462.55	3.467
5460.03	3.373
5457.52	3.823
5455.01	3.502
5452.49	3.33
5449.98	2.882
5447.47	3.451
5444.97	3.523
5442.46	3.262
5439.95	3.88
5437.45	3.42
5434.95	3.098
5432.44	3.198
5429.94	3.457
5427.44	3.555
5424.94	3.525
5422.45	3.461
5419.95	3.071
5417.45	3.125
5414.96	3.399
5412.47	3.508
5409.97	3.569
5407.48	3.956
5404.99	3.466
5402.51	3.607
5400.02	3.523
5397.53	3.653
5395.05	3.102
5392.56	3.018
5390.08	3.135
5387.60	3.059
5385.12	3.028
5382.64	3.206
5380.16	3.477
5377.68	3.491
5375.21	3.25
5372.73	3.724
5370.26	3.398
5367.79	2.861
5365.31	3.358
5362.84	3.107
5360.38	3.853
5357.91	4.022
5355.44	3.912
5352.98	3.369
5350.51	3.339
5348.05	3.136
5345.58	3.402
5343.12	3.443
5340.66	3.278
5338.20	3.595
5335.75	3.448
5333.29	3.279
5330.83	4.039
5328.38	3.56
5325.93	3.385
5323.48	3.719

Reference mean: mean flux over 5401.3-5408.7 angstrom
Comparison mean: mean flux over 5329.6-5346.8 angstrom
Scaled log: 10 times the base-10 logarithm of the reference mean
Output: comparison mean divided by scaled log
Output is 0.62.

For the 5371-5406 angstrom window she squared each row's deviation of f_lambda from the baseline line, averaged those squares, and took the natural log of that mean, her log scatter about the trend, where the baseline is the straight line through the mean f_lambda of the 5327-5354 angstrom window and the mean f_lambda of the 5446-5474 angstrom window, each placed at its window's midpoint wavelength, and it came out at -2.74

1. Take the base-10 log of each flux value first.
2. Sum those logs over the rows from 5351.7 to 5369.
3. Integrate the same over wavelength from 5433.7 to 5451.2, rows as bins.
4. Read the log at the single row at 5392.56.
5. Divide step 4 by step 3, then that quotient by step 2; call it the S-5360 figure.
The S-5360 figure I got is 0.014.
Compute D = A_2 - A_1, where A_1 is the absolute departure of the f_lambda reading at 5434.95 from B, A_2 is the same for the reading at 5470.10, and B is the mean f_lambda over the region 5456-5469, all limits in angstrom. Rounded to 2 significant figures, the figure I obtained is -0.32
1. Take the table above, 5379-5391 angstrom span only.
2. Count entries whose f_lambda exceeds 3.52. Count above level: 0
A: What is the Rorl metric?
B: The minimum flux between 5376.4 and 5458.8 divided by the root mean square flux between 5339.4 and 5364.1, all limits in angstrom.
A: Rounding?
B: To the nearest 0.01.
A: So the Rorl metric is 0.82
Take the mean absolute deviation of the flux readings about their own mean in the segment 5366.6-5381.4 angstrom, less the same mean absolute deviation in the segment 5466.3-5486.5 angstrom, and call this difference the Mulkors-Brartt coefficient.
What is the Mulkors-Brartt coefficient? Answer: 0.073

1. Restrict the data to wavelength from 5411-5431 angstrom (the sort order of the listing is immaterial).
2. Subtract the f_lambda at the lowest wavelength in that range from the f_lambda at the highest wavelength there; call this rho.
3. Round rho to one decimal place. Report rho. -0.1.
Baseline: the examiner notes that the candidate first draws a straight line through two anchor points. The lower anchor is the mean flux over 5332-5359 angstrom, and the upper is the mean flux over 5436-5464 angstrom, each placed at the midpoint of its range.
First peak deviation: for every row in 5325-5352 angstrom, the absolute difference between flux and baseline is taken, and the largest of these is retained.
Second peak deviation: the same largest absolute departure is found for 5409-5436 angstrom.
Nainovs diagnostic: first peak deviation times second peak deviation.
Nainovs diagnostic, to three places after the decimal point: 0.215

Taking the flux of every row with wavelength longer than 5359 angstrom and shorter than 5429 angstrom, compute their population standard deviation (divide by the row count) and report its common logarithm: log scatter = -0.57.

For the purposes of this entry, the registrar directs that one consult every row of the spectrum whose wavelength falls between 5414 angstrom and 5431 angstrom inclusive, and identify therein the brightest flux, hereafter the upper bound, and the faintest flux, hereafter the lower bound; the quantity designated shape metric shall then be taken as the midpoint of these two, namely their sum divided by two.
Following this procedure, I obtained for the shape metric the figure 3.31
